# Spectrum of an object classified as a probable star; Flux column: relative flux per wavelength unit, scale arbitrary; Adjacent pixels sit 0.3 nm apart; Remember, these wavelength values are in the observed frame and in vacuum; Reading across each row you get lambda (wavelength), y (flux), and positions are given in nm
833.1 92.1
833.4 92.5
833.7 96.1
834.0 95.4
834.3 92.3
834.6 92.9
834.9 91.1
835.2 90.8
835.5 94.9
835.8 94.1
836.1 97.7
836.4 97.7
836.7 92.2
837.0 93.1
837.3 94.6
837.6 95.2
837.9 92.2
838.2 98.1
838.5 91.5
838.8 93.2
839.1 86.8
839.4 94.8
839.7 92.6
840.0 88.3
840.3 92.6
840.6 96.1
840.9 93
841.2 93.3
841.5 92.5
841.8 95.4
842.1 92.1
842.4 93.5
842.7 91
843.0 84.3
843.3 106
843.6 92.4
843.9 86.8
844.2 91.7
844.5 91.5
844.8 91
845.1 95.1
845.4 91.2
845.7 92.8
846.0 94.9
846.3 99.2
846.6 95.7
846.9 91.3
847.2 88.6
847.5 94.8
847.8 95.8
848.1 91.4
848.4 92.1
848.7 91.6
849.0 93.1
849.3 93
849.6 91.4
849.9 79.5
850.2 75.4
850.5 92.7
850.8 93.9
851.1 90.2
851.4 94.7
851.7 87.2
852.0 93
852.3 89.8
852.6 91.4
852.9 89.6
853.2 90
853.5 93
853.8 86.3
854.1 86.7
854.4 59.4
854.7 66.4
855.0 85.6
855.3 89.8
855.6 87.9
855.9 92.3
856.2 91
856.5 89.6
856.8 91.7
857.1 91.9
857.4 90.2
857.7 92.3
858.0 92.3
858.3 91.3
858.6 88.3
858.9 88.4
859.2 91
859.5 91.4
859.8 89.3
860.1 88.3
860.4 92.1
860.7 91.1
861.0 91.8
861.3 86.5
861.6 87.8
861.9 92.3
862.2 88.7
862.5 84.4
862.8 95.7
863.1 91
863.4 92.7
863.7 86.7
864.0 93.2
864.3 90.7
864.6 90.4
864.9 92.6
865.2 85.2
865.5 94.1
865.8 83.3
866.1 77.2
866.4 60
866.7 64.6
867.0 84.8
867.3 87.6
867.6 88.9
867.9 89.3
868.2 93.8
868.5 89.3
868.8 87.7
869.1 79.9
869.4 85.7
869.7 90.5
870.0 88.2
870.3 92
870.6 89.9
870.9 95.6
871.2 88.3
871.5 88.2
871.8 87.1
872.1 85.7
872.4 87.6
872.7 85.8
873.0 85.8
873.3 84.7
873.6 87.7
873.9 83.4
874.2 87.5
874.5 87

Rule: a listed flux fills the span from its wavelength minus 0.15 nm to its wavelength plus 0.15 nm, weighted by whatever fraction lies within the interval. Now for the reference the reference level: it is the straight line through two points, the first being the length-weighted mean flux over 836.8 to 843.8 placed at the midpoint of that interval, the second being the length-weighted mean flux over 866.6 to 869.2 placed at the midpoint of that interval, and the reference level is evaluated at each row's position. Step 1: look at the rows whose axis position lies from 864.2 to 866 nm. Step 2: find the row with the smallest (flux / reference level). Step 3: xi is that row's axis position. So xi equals 865.8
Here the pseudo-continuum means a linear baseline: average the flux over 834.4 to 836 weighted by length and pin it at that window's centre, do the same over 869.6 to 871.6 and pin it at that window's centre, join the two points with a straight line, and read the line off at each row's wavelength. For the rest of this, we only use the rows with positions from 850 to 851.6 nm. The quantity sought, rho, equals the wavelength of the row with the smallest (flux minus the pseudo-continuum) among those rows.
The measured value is 850.2 nm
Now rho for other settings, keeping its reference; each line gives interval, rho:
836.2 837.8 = 836.7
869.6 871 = 870.0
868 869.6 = 869.1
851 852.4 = 851.7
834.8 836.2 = 835.2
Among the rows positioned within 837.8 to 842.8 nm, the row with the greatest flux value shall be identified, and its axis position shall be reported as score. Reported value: 838.2 nm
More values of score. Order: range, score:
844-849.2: 846.3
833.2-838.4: 838.2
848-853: 851.4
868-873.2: 870.9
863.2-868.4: 865.5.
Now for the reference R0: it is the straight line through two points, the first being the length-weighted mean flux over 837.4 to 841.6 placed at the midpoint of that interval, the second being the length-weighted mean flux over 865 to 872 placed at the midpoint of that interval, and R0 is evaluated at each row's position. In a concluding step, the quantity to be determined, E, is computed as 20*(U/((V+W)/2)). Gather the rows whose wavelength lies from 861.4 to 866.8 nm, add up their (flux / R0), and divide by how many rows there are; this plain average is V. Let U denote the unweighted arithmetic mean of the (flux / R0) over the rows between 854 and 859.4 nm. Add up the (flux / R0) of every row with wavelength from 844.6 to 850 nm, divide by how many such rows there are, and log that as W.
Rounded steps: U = 0.98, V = 0.992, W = 1.02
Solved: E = 19.6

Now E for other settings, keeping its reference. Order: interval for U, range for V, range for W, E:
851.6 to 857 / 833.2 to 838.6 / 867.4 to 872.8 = 19.0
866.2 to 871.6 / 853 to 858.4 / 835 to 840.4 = 20.2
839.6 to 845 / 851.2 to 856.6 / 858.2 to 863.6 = 20.0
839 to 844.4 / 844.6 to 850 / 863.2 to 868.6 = 19.9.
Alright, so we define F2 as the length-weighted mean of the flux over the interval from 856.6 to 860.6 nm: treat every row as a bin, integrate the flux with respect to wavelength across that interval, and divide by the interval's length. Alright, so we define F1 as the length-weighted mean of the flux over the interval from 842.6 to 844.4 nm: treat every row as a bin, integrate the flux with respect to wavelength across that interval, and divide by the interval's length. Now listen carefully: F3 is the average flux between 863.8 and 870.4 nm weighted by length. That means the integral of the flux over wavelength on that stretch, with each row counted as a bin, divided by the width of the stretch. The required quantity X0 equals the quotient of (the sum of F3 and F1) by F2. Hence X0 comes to 1.96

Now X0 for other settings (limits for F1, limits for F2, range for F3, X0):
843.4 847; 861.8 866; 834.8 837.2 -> 2.08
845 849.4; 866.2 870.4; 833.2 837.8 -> 2.22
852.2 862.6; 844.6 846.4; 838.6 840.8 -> 1.92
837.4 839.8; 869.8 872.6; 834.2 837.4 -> 2.10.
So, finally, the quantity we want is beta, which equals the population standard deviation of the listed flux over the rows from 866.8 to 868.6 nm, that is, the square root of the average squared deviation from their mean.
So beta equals 3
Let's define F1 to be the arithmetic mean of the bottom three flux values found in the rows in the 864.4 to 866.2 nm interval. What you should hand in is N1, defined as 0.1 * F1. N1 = 8.2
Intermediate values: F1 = 82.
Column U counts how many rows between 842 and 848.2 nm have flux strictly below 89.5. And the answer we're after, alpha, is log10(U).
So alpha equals 0.5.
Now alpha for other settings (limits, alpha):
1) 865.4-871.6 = 1.2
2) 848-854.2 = 0.7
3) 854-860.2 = 1.0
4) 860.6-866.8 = 1.0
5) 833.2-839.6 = 0.0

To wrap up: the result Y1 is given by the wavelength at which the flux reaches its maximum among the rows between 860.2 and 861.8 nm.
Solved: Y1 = 860.4 nm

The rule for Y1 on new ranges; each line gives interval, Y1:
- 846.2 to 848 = 846.3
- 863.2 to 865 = 864.0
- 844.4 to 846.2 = 845.1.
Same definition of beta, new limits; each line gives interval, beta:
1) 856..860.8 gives 1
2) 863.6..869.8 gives 9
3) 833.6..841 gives 3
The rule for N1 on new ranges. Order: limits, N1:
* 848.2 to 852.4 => 8.1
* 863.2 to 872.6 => 6.7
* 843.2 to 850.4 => 8.1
